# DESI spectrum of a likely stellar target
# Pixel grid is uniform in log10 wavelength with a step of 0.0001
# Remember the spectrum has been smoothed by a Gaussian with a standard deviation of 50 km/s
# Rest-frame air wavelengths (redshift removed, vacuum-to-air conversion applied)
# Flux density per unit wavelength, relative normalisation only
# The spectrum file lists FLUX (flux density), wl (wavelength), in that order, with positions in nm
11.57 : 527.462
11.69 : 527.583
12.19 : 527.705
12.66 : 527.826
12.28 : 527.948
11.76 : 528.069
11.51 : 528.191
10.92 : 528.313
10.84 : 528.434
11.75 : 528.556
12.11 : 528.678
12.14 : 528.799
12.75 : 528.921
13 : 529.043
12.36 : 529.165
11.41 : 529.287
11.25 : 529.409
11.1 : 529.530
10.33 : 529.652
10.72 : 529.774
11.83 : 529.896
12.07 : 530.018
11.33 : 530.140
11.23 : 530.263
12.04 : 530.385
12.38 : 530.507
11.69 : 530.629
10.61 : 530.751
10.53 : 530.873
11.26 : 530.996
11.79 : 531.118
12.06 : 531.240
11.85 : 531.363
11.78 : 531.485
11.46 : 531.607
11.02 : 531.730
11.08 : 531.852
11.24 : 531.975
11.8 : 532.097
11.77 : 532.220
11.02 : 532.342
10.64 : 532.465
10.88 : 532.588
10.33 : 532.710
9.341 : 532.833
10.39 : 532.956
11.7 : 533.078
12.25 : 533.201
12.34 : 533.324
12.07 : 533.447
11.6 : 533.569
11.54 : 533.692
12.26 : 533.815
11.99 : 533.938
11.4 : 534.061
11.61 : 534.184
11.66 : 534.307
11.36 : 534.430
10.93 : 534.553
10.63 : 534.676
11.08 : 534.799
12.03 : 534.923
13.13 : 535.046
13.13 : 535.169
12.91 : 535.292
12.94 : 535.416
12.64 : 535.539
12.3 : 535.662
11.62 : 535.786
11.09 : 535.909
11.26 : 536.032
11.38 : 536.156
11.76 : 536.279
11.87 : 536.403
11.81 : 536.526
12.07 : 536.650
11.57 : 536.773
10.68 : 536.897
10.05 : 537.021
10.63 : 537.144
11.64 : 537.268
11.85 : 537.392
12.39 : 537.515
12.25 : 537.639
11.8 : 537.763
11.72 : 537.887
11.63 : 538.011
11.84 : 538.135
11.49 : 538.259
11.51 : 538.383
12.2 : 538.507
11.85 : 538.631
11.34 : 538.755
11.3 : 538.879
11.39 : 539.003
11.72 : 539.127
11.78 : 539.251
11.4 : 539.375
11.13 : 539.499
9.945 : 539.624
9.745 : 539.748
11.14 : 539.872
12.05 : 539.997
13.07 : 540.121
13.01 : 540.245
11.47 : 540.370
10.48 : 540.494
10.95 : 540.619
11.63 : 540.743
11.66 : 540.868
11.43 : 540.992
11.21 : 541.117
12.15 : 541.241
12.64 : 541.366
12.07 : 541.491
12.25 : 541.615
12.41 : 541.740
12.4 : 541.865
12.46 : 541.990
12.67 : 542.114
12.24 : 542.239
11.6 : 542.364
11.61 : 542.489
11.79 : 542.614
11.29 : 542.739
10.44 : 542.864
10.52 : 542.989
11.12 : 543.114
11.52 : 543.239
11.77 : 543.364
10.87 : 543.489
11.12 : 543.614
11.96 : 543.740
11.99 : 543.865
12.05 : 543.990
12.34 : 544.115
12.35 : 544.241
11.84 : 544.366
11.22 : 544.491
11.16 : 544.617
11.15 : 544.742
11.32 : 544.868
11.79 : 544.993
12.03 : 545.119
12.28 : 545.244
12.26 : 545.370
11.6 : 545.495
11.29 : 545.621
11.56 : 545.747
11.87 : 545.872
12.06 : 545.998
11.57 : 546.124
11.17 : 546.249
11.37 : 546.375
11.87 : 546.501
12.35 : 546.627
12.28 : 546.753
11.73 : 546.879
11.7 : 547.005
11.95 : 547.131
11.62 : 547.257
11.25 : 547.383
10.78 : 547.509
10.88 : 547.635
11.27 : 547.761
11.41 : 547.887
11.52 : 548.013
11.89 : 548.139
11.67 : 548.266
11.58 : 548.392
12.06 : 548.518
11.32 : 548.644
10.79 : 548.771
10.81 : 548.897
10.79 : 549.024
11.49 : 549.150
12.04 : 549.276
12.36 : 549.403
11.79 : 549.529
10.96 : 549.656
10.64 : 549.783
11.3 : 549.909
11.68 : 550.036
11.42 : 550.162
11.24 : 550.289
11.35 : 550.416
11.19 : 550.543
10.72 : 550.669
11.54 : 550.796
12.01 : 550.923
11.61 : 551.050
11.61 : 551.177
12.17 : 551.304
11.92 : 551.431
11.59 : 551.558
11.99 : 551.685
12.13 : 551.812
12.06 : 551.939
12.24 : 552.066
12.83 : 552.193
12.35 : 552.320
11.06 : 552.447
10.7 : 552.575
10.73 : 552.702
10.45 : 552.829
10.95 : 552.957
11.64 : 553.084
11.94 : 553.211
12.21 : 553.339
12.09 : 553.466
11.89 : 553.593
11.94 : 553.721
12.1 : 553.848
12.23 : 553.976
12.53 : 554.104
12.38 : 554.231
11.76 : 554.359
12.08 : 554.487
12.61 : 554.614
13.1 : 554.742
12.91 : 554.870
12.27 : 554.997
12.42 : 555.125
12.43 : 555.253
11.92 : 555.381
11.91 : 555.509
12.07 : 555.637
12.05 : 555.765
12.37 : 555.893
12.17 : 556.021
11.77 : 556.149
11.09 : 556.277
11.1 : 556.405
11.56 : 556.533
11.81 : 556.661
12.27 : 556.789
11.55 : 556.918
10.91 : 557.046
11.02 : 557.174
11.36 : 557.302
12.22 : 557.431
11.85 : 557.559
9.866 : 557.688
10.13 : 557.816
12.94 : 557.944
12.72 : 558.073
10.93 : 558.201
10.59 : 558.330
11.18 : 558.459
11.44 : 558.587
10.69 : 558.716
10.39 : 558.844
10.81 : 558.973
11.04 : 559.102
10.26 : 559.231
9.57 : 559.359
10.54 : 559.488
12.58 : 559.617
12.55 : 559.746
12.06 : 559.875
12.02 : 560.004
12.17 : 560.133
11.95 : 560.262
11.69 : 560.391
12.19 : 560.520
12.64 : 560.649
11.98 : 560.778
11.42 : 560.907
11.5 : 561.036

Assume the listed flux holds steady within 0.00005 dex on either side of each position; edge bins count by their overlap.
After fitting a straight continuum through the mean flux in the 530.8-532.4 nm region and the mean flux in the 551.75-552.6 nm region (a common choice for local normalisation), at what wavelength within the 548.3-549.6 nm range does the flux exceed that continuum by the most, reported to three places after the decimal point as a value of 549.403 nm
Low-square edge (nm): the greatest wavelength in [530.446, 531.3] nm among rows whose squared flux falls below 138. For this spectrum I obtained 530.996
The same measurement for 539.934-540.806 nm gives 540.743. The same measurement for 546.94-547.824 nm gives 547.761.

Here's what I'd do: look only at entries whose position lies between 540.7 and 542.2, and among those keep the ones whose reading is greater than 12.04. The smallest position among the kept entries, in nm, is 541.241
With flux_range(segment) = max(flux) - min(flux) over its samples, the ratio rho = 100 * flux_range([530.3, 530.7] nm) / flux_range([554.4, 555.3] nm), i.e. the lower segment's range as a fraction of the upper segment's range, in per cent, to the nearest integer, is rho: 68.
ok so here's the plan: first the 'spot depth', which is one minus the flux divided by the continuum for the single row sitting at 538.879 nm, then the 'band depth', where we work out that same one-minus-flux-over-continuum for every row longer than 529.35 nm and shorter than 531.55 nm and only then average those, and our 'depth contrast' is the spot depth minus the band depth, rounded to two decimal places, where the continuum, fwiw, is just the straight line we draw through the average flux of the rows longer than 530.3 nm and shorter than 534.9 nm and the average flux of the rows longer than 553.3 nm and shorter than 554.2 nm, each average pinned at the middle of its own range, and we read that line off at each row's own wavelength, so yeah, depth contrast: 0.04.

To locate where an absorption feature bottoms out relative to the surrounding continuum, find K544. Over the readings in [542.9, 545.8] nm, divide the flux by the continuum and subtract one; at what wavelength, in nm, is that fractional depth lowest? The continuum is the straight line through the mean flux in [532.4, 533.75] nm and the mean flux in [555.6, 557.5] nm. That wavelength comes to 542.989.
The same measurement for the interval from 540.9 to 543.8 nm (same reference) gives 542.864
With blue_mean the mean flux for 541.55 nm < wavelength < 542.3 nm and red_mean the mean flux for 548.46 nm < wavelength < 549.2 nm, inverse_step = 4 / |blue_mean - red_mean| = 3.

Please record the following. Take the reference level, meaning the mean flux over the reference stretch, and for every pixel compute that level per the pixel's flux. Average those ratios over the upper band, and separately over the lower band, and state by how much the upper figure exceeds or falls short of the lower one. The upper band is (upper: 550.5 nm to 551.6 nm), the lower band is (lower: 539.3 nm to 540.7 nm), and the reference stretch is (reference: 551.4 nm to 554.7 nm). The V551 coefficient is -0.033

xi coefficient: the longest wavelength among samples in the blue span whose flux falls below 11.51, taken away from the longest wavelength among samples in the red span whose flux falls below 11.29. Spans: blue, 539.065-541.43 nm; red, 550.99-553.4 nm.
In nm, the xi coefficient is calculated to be 11.84 nm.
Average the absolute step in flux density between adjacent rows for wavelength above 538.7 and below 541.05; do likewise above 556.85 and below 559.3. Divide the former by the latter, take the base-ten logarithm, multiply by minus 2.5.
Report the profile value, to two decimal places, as 0.30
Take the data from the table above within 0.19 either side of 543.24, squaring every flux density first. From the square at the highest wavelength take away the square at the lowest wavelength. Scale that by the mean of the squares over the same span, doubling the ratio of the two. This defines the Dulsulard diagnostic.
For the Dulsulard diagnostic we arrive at 0.2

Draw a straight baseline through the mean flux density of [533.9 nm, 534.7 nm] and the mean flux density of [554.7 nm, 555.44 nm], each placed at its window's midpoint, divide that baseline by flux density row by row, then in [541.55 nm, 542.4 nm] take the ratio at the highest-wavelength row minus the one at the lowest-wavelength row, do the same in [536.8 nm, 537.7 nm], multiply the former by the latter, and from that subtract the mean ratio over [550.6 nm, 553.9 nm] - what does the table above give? -1.065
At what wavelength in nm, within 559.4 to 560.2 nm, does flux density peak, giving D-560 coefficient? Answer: 559.617 nm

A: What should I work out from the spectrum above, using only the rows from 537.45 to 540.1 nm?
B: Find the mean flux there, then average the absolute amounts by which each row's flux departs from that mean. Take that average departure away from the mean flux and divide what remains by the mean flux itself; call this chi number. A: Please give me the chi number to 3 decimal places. 0.961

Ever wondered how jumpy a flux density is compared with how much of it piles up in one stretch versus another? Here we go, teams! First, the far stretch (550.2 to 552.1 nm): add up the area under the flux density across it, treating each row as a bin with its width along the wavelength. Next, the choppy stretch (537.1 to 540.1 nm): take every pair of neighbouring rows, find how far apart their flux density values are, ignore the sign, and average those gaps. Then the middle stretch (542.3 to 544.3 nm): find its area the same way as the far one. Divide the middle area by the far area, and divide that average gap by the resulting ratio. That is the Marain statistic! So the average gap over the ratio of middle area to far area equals 0.40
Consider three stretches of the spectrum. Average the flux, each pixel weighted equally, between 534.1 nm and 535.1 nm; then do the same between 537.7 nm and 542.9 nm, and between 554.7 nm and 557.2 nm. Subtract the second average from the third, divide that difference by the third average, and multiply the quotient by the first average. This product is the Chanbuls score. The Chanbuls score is 0.26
